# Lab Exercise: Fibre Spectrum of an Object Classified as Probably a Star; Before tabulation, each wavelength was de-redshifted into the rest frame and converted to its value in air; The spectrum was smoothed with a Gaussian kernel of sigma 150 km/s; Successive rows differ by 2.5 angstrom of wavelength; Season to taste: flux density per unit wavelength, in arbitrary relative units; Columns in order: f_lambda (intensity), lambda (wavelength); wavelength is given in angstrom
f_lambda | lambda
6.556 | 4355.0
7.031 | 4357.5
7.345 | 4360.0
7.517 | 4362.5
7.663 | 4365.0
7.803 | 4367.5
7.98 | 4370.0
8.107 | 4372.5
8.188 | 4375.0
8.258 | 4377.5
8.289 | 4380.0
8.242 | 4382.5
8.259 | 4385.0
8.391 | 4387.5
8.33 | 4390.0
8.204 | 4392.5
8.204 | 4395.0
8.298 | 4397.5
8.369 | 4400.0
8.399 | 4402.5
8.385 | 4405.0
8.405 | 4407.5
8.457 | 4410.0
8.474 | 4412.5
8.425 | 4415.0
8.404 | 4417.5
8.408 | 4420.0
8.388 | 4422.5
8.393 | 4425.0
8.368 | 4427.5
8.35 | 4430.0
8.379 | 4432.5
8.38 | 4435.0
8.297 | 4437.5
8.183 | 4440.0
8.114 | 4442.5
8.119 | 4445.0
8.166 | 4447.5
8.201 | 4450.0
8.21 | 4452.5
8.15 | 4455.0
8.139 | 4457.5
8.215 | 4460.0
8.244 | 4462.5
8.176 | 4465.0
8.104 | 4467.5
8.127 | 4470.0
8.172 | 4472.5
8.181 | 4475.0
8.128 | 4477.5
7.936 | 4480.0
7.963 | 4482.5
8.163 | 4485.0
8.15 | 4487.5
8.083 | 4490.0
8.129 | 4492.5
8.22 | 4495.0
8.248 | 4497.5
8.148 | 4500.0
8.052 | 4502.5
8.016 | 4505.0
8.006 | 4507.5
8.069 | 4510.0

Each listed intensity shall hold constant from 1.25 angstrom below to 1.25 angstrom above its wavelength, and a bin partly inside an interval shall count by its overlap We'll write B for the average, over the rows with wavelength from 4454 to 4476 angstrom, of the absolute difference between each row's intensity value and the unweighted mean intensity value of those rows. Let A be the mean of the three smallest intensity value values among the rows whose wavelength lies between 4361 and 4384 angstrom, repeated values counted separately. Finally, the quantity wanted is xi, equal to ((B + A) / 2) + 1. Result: 4.85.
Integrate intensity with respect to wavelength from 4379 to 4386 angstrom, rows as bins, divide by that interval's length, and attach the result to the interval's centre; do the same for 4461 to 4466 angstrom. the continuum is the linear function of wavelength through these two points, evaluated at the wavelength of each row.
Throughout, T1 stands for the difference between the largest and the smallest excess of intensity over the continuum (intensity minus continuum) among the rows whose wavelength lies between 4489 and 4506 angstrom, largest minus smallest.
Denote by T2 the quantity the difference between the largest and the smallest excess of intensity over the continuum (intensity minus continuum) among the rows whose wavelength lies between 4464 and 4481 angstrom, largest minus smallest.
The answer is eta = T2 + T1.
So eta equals 0.47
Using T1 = 0.23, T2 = 0.242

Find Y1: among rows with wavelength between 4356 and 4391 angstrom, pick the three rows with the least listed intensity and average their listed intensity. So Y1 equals 7.30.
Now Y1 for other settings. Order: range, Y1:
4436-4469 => 8.11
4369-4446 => 8.07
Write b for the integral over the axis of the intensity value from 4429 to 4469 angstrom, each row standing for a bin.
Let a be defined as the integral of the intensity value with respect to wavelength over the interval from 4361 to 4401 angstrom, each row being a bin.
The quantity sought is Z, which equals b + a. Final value 653.5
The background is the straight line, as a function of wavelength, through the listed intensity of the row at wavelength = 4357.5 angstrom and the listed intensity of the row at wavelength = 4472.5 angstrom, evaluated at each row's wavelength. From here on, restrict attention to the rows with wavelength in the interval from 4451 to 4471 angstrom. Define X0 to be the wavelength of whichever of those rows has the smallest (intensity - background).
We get 4470.0 angstrom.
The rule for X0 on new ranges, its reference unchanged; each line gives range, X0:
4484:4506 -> 4505.0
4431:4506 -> 4505.0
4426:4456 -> 4455.0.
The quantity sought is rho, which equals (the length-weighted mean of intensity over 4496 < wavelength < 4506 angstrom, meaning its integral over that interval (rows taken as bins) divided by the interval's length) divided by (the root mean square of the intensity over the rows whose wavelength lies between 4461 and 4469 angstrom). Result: 0.99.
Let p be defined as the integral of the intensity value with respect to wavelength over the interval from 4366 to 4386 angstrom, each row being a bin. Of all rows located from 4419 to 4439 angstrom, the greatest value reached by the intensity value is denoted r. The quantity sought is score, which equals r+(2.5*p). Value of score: 415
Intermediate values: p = 163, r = 8.408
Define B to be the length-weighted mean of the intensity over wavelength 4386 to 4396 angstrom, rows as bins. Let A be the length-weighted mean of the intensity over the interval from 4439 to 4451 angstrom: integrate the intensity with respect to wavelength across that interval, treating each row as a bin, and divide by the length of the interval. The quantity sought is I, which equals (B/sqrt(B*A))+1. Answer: 2.01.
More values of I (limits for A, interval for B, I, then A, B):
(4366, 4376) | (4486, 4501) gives 2.01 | 8.01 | 8.16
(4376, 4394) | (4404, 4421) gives 2.01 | 8.28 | 8.42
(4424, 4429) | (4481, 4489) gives 1.98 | 8.38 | 8.09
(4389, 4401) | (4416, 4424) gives 2.01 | 8.28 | 8.40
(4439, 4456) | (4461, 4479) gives 2.00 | 8.16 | 8.16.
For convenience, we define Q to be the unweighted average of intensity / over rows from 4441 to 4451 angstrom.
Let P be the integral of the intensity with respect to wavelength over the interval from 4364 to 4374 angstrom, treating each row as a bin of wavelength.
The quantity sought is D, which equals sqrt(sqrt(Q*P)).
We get 5.04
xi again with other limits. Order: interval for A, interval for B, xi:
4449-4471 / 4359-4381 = 5.21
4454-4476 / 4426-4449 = 5.11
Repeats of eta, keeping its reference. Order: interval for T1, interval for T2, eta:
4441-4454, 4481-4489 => 0.30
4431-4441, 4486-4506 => 0.42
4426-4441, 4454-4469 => 0.33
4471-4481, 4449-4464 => 0.35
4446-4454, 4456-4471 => 0.18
